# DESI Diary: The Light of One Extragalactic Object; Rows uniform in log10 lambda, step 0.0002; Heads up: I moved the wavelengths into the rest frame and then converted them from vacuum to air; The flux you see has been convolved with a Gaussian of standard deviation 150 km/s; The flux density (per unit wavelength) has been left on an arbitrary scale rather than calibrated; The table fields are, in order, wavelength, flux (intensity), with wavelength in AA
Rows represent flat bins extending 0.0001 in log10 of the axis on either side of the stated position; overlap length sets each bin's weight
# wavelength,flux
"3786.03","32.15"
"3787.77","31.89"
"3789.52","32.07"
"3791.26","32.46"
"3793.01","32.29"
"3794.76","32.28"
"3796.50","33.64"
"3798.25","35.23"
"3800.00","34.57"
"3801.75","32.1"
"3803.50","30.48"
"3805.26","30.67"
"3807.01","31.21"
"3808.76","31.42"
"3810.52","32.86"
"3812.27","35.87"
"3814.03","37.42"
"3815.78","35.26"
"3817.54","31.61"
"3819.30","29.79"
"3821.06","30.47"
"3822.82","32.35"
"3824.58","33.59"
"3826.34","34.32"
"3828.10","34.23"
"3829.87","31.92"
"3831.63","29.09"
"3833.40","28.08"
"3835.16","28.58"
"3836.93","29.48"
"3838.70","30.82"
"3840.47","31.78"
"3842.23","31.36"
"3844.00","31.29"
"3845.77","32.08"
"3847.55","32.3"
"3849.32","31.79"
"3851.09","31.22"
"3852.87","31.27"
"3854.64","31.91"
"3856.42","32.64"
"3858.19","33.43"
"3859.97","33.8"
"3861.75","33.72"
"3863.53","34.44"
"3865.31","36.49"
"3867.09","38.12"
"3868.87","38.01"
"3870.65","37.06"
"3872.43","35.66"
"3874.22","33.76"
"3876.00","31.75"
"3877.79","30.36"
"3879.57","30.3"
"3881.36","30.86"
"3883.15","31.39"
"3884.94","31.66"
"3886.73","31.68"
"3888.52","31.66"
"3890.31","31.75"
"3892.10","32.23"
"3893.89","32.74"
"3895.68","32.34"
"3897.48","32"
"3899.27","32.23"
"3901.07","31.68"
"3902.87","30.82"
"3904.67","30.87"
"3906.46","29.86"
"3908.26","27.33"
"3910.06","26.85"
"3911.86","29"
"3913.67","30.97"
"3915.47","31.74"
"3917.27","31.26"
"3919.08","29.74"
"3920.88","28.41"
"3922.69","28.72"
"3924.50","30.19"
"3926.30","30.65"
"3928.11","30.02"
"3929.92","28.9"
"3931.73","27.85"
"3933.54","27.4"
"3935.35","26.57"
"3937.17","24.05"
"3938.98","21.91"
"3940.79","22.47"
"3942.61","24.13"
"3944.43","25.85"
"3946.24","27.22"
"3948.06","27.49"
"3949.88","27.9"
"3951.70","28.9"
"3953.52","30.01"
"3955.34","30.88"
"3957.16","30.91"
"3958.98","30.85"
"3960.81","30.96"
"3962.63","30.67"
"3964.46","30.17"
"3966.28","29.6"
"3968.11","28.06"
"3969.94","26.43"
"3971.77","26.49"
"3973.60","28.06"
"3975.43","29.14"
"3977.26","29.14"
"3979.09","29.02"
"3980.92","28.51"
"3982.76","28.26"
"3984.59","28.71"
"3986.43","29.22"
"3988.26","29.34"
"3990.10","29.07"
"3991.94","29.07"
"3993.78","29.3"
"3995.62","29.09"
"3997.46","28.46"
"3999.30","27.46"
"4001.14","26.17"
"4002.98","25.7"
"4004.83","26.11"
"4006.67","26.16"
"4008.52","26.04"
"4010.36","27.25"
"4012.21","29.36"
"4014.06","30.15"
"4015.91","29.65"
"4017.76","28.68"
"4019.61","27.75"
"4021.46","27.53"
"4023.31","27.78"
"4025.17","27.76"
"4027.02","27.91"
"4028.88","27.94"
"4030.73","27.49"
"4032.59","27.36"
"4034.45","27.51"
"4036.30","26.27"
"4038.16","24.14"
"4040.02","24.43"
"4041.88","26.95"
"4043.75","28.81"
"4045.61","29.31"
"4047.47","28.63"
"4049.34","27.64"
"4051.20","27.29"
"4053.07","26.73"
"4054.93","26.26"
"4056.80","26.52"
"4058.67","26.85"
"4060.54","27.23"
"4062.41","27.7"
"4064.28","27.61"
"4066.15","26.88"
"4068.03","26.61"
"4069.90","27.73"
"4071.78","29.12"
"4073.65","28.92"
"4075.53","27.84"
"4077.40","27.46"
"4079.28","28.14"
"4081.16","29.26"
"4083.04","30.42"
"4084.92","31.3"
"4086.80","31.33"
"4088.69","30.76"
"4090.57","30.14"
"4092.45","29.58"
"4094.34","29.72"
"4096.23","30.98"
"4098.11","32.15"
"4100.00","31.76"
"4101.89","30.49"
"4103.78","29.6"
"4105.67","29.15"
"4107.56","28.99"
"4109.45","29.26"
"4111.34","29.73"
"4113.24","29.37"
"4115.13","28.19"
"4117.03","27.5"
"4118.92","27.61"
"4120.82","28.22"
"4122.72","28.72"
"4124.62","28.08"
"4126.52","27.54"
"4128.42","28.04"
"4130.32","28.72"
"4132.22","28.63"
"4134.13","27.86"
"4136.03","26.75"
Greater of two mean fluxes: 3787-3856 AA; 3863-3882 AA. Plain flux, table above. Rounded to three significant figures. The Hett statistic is 34.3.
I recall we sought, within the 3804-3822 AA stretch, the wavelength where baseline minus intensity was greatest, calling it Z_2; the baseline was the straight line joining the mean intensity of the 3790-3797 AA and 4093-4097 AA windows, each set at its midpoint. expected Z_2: 3819.30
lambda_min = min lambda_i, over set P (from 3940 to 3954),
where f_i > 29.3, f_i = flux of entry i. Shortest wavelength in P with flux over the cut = 3953.52 AA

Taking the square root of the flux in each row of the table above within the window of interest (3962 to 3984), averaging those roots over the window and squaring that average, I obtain 28.6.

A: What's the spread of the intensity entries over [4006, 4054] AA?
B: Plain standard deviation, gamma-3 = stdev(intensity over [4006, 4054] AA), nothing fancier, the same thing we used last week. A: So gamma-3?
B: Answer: 1.4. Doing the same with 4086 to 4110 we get 1.0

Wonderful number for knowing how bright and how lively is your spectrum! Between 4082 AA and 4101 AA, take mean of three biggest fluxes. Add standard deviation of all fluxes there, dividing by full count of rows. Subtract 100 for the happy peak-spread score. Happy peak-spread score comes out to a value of -67.4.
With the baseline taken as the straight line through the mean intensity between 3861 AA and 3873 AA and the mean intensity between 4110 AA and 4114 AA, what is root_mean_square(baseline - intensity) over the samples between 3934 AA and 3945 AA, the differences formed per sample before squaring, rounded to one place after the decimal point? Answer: 10.2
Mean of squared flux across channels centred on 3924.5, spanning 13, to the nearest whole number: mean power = 872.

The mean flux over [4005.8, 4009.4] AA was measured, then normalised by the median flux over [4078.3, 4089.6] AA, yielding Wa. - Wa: 0.85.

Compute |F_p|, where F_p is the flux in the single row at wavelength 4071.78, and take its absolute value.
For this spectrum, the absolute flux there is 29.1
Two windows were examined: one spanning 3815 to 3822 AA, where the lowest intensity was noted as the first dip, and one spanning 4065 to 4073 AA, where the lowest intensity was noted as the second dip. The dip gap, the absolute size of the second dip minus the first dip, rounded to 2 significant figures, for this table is 3.2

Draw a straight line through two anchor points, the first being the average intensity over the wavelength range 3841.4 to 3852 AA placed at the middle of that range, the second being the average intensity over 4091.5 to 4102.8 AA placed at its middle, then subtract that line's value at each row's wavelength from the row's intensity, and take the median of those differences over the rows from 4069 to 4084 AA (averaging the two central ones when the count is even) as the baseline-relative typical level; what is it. -2.3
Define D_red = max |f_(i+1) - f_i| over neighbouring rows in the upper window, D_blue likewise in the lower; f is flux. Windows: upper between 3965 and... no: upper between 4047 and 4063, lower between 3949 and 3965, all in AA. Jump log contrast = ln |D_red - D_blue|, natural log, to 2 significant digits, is -2.1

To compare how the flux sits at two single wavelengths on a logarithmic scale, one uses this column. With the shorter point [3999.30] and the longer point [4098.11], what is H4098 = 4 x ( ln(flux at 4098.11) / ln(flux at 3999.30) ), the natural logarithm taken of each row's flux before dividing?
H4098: 4.19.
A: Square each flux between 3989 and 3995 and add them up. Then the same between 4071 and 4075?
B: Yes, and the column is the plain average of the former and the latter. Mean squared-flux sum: 2116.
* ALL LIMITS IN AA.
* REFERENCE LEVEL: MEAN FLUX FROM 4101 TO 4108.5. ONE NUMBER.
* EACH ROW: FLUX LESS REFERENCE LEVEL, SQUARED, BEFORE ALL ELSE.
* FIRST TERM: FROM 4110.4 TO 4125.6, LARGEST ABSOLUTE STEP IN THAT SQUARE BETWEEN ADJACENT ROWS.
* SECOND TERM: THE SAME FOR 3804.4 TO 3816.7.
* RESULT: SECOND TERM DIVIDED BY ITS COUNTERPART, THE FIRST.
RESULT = 12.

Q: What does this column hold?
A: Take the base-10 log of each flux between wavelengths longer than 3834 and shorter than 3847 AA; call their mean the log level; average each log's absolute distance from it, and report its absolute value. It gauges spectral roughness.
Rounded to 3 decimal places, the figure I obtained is 0.014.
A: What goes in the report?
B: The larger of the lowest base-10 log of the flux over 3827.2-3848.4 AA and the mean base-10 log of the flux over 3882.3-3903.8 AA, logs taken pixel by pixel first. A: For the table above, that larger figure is 1.50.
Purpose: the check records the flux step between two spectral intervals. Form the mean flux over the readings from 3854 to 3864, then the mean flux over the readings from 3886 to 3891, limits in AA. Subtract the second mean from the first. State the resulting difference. 1.6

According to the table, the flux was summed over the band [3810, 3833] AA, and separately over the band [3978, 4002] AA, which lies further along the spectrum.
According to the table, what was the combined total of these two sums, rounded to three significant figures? 800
